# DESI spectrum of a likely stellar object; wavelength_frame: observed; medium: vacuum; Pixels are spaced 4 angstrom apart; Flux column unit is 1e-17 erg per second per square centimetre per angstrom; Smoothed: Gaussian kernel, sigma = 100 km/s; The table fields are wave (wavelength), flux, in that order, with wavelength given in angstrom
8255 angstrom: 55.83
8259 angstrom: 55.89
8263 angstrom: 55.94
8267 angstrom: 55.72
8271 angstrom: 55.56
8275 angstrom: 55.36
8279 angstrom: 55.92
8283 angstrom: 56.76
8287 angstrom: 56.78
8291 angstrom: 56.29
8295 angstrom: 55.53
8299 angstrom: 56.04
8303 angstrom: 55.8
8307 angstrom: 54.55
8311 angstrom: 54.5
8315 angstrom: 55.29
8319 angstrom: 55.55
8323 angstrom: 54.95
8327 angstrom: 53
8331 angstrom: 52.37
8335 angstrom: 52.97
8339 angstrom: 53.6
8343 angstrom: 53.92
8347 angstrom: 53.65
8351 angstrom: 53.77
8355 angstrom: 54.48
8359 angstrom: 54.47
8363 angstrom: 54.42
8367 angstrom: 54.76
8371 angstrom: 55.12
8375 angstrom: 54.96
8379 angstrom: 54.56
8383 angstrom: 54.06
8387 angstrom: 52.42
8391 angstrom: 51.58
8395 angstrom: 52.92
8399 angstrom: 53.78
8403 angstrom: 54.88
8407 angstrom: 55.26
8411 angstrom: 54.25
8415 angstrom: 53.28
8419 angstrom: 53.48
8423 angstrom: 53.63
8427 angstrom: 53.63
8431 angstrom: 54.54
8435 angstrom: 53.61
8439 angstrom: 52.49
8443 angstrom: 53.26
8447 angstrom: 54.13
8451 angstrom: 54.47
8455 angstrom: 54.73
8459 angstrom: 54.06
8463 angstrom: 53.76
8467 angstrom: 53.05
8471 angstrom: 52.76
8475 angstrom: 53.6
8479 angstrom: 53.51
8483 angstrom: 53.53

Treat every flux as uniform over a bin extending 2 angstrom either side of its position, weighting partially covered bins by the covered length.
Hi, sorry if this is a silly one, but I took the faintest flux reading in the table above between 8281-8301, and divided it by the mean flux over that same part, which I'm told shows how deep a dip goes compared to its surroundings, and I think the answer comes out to 0.987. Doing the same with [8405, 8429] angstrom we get 0.988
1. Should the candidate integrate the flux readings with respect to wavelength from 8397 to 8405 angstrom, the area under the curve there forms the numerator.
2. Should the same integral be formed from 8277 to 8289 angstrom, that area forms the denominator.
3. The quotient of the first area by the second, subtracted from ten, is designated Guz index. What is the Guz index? 9.4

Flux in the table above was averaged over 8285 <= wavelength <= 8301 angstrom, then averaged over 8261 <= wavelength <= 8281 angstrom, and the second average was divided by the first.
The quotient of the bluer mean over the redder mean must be 0.99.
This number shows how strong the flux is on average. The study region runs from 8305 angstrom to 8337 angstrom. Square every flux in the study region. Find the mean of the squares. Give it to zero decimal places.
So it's 2933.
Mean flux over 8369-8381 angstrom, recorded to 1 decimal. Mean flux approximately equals 54.9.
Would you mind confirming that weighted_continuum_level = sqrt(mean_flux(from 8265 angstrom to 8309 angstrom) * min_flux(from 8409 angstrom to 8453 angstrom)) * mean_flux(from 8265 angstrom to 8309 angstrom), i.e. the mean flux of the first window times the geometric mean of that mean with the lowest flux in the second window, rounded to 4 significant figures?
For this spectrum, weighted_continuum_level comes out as 3024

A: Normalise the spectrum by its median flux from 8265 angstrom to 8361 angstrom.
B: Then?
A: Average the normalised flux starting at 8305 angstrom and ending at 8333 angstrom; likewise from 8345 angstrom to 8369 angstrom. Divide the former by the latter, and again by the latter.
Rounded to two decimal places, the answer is 1.02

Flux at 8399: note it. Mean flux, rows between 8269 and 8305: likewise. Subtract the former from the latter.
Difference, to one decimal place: 2.2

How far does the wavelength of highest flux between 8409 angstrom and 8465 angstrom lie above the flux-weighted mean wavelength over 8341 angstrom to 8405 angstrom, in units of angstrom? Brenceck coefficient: 82.1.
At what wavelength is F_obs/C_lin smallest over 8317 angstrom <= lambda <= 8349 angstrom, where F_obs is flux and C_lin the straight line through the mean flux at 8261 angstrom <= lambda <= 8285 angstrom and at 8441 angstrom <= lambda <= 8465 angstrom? 8331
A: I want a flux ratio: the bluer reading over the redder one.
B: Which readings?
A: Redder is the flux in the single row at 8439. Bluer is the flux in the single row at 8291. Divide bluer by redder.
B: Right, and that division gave 1.07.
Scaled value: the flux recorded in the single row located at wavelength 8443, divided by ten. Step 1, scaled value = 5.33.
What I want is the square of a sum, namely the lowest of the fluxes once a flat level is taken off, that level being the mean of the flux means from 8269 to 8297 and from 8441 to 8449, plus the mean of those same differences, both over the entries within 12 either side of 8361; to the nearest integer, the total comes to 2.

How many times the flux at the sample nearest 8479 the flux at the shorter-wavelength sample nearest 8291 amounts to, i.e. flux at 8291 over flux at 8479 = 1.05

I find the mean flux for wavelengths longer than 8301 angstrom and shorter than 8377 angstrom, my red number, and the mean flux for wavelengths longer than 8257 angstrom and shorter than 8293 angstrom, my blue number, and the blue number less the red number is 1.7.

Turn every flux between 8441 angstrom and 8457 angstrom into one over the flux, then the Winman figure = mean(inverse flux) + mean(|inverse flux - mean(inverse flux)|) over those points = 0.0186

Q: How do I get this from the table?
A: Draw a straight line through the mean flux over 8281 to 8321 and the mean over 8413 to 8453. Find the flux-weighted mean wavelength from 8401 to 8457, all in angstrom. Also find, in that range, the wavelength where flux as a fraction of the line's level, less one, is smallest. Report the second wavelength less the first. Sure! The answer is 10.0 angstrom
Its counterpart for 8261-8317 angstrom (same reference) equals 18.1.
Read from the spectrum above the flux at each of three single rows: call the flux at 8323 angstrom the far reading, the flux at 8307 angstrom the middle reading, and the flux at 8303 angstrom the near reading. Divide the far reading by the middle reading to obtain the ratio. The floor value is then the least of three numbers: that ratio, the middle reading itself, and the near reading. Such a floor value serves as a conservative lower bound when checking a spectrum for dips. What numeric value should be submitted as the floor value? 1.007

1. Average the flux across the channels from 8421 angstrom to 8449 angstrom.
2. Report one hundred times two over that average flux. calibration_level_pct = 3.73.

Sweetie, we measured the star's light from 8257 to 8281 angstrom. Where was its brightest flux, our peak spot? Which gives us 8263 angstrom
